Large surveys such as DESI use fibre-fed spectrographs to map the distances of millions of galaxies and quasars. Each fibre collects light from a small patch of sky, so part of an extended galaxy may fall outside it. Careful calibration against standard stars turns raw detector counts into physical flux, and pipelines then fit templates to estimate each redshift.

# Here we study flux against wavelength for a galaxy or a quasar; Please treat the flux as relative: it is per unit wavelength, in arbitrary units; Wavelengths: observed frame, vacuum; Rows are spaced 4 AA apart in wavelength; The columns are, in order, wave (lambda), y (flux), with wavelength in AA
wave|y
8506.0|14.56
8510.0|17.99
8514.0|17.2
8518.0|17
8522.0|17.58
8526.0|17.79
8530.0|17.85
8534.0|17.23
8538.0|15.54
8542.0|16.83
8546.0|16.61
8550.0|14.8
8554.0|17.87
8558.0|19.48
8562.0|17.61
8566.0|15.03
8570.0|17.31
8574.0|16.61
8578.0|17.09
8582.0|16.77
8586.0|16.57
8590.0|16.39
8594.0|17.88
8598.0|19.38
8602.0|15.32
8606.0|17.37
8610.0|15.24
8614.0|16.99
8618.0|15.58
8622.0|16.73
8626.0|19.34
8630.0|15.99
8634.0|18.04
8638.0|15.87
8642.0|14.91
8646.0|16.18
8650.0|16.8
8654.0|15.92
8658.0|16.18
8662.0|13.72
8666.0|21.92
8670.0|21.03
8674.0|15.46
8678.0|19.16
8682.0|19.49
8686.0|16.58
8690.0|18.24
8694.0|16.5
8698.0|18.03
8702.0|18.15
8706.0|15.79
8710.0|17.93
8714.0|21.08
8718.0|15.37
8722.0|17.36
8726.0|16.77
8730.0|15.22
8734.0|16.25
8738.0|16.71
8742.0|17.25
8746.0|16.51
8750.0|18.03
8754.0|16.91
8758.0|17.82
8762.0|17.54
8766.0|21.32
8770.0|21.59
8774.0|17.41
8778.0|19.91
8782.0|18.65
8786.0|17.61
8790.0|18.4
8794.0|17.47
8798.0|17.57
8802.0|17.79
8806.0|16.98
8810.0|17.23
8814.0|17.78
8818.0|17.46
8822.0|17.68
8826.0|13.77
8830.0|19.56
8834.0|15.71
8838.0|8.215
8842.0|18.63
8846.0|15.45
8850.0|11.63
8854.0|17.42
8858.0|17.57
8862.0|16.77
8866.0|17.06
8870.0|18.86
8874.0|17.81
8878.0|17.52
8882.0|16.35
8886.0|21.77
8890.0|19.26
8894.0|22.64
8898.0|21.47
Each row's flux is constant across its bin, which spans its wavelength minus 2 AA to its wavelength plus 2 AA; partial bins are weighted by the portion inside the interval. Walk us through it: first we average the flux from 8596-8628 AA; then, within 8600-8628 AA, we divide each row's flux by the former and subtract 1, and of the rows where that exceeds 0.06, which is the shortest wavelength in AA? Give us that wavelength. 8626.0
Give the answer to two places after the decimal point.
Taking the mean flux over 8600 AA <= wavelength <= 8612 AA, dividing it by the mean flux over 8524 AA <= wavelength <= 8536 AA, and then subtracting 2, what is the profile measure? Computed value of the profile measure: -1.09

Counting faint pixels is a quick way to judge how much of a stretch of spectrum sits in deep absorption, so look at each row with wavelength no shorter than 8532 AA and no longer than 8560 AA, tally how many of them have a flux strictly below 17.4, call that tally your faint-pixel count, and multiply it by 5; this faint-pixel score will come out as 25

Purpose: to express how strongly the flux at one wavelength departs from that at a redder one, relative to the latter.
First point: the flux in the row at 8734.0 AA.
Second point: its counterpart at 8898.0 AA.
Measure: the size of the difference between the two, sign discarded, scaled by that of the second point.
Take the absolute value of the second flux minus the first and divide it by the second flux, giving 0.24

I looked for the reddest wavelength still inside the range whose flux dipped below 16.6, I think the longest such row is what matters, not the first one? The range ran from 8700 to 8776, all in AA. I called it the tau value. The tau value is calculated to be 8746.0 AA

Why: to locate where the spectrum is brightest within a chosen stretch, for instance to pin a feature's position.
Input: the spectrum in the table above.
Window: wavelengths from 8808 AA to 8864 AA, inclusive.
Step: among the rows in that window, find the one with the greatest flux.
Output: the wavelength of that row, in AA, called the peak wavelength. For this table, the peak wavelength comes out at 8830.0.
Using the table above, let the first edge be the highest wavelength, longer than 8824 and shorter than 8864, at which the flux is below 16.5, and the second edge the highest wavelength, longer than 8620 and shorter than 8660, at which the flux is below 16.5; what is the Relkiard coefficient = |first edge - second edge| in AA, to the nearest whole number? 192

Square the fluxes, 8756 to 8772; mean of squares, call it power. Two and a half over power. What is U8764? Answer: 0.0065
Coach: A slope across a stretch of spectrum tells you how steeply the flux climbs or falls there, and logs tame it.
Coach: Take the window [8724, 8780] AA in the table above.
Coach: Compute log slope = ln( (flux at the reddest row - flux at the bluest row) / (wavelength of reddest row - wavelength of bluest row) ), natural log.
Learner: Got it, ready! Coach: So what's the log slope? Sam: -2.81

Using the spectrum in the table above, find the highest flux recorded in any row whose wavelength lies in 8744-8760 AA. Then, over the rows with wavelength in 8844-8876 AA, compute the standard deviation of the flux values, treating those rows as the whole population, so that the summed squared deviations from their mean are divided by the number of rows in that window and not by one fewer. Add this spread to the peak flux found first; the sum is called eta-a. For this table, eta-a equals 20.1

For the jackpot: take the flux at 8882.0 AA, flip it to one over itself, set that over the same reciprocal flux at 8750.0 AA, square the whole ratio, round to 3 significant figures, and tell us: 1.22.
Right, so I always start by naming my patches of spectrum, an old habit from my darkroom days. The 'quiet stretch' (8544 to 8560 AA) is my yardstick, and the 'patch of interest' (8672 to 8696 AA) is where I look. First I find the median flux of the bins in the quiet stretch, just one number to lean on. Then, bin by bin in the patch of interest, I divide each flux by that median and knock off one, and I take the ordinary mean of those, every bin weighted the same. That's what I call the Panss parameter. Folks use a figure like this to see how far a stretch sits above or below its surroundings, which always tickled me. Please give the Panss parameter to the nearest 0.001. 0.019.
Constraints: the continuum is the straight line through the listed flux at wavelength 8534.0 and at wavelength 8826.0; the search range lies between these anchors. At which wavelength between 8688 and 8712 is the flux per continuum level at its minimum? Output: 8706.0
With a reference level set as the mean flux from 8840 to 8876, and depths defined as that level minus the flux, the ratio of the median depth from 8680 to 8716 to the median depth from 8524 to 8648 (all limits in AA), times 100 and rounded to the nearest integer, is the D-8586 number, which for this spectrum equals -4100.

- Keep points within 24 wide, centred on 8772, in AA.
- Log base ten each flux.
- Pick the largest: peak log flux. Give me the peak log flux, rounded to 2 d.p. 1.33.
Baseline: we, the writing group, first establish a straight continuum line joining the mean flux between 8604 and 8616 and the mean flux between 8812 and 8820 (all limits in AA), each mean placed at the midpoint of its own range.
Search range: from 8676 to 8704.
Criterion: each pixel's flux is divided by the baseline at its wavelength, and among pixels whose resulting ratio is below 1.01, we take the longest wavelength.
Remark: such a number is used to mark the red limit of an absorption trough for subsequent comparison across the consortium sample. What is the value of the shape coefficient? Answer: 8694.0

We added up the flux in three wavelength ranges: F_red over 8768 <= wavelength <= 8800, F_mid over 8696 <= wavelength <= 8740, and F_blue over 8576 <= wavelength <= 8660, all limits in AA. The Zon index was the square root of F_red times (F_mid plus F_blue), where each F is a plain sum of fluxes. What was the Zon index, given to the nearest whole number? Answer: 283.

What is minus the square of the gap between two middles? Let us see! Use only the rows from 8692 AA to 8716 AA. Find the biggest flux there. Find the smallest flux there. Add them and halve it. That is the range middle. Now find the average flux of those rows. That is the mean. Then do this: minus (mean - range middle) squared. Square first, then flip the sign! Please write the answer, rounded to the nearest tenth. -0.3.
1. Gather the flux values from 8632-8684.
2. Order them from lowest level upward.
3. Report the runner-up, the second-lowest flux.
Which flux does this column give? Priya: 14.91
